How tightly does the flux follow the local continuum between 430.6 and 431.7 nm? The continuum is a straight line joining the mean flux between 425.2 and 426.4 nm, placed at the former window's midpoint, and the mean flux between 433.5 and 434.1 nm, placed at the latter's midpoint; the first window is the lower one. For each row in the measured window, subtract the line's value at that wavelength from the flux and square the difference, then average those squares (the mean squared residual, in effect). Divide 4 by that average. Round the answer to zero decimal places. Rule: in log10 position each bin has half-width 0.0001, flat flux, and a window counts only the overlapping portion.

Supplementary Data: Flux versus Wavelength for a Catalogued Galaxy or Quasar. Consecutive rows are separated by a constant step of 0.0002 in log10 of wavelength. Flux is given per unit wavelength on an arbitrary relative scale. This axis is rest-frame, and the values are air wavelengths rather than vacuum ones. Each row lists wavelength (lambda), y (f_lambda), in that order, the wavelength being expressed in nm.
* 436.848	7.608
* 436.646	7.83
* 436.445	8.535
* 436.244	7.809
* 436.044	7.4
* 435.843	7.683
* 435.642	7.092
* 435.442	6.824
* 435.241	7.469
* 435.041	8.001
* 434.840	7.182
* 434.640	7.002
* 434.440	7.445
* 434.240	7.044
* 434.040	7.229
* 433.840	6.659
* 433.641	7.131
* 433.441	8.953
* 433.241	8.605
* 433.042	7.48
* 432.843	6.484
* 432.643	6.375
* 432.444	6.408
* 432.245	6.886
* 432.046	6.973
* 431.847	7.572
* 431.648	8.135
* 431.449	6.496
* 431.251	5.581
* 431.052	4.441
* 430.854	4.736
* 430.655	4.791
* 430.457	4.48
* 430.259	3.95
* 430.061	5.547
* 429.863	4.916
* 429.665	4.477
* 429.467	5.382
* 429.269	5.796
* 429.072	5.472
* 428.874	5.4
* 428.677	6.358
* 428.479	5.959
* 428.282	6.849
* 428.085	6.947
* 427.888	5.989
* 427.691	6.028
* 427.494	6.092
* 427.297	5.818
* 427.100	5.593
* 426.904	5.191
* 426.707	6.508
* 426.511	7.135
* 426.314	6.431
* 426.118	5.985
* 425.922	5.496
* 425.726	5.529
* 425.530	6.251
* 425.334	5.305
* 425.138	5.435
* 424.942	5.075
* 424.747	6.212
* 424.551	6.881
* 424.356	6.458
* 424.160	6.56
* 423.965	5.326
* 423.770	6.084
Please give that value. 2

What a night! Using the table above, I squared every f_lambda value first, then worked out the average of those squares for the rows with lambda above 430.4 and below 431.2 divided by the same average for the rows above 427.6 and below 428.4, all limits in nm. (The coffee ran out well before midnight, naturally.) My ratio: 0.5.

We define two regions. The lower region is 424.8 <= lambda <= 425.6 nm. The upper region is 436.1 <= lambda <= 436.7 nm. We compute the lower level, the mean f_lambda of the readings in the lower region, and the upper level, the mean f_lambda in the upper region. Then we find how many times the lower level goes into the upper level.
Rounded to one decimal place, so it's 1.5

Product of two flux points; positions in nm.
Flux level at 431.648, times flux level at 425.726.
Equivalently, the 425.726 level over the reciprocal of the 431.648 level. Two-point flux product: 45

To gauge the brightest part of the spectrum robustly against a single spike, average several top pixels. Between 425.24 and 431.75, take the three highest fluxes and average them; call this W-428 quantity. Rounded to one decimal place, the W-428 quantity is 7.4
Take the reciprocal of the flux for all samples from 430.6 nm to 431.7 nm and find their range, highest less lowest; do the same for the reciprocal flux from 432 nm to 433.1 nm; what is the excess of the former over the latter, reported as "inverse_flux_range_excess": 0.079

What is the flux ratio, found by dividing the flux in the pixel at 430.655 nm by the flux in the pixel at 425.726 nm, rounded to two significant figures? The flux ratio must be 0.87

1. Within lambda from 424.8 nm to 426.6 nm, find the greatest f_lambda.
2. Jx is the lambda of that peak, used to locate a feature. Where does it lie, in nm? 426.511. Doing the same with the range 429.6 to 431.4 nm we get 431.251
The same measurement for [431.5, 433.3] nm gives 433.241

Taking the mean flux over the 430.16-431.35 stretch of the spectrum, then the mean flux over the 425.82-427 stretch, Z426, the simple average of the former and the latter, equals 5.39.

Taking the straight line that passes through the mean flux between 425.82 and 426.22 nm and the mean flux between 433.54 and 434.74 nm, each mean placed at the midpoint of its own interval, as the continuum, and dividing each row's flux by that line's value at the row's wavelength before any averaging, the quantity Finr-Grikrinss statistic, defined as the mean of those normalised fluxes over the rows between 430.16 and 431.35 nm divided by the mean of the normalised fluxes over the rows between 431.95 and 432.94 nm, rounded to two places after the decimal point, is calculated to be 0.73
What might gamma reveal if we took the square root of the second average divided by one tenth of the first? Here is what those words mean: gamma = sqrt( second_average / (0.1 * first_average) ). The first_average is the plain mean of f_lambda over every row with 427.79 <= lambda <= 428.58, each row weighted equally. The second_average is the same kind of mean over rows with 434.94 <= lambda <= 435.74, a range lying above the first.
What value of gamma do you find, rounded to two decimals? 3.38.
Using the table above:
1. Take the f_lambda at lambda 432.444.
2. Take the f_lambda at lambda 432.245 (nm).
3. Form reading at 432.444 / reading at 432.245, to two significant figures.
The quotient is 0.93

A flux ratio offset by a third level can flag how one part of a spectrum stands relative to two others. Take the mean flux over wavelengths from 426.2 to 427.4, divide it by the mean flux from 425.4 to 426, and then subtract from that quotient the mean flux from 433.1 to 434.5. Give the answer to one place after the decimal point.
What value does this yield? -6.5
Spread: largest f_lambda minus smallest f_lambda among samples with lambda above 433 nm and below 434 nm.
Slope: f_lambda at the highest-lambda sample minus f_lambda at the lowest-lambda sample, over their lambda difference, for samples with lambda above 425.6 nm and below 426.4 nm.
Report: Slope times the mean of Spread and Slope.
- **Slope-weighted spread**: 2.9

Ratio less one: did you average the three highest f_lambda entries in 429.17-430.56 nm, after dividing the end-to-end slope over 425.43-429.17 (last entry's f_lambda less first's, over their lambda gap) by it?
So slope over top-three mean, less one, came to -1.04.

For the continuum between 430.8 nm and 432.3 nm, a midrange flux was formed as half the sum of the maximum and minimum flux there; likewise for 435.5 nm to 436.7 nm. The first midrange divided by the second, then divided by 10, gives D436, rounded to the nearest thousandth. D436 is 0.080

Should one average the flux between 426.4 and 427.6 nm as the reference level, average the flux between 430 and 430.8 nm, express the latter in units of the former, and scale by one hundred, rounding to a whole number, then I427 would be 77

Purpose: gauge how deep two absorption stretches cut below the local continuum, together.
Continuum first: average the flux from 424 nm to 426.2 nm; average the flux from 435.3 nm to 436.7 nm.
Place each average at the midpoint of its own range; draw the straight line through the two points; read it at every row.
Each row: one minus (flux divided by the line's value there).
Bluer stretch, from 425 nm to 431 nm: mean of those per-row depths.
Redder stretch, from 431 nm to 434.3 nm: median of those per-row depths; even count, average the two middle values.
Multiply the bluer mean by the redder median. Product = 0.0019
